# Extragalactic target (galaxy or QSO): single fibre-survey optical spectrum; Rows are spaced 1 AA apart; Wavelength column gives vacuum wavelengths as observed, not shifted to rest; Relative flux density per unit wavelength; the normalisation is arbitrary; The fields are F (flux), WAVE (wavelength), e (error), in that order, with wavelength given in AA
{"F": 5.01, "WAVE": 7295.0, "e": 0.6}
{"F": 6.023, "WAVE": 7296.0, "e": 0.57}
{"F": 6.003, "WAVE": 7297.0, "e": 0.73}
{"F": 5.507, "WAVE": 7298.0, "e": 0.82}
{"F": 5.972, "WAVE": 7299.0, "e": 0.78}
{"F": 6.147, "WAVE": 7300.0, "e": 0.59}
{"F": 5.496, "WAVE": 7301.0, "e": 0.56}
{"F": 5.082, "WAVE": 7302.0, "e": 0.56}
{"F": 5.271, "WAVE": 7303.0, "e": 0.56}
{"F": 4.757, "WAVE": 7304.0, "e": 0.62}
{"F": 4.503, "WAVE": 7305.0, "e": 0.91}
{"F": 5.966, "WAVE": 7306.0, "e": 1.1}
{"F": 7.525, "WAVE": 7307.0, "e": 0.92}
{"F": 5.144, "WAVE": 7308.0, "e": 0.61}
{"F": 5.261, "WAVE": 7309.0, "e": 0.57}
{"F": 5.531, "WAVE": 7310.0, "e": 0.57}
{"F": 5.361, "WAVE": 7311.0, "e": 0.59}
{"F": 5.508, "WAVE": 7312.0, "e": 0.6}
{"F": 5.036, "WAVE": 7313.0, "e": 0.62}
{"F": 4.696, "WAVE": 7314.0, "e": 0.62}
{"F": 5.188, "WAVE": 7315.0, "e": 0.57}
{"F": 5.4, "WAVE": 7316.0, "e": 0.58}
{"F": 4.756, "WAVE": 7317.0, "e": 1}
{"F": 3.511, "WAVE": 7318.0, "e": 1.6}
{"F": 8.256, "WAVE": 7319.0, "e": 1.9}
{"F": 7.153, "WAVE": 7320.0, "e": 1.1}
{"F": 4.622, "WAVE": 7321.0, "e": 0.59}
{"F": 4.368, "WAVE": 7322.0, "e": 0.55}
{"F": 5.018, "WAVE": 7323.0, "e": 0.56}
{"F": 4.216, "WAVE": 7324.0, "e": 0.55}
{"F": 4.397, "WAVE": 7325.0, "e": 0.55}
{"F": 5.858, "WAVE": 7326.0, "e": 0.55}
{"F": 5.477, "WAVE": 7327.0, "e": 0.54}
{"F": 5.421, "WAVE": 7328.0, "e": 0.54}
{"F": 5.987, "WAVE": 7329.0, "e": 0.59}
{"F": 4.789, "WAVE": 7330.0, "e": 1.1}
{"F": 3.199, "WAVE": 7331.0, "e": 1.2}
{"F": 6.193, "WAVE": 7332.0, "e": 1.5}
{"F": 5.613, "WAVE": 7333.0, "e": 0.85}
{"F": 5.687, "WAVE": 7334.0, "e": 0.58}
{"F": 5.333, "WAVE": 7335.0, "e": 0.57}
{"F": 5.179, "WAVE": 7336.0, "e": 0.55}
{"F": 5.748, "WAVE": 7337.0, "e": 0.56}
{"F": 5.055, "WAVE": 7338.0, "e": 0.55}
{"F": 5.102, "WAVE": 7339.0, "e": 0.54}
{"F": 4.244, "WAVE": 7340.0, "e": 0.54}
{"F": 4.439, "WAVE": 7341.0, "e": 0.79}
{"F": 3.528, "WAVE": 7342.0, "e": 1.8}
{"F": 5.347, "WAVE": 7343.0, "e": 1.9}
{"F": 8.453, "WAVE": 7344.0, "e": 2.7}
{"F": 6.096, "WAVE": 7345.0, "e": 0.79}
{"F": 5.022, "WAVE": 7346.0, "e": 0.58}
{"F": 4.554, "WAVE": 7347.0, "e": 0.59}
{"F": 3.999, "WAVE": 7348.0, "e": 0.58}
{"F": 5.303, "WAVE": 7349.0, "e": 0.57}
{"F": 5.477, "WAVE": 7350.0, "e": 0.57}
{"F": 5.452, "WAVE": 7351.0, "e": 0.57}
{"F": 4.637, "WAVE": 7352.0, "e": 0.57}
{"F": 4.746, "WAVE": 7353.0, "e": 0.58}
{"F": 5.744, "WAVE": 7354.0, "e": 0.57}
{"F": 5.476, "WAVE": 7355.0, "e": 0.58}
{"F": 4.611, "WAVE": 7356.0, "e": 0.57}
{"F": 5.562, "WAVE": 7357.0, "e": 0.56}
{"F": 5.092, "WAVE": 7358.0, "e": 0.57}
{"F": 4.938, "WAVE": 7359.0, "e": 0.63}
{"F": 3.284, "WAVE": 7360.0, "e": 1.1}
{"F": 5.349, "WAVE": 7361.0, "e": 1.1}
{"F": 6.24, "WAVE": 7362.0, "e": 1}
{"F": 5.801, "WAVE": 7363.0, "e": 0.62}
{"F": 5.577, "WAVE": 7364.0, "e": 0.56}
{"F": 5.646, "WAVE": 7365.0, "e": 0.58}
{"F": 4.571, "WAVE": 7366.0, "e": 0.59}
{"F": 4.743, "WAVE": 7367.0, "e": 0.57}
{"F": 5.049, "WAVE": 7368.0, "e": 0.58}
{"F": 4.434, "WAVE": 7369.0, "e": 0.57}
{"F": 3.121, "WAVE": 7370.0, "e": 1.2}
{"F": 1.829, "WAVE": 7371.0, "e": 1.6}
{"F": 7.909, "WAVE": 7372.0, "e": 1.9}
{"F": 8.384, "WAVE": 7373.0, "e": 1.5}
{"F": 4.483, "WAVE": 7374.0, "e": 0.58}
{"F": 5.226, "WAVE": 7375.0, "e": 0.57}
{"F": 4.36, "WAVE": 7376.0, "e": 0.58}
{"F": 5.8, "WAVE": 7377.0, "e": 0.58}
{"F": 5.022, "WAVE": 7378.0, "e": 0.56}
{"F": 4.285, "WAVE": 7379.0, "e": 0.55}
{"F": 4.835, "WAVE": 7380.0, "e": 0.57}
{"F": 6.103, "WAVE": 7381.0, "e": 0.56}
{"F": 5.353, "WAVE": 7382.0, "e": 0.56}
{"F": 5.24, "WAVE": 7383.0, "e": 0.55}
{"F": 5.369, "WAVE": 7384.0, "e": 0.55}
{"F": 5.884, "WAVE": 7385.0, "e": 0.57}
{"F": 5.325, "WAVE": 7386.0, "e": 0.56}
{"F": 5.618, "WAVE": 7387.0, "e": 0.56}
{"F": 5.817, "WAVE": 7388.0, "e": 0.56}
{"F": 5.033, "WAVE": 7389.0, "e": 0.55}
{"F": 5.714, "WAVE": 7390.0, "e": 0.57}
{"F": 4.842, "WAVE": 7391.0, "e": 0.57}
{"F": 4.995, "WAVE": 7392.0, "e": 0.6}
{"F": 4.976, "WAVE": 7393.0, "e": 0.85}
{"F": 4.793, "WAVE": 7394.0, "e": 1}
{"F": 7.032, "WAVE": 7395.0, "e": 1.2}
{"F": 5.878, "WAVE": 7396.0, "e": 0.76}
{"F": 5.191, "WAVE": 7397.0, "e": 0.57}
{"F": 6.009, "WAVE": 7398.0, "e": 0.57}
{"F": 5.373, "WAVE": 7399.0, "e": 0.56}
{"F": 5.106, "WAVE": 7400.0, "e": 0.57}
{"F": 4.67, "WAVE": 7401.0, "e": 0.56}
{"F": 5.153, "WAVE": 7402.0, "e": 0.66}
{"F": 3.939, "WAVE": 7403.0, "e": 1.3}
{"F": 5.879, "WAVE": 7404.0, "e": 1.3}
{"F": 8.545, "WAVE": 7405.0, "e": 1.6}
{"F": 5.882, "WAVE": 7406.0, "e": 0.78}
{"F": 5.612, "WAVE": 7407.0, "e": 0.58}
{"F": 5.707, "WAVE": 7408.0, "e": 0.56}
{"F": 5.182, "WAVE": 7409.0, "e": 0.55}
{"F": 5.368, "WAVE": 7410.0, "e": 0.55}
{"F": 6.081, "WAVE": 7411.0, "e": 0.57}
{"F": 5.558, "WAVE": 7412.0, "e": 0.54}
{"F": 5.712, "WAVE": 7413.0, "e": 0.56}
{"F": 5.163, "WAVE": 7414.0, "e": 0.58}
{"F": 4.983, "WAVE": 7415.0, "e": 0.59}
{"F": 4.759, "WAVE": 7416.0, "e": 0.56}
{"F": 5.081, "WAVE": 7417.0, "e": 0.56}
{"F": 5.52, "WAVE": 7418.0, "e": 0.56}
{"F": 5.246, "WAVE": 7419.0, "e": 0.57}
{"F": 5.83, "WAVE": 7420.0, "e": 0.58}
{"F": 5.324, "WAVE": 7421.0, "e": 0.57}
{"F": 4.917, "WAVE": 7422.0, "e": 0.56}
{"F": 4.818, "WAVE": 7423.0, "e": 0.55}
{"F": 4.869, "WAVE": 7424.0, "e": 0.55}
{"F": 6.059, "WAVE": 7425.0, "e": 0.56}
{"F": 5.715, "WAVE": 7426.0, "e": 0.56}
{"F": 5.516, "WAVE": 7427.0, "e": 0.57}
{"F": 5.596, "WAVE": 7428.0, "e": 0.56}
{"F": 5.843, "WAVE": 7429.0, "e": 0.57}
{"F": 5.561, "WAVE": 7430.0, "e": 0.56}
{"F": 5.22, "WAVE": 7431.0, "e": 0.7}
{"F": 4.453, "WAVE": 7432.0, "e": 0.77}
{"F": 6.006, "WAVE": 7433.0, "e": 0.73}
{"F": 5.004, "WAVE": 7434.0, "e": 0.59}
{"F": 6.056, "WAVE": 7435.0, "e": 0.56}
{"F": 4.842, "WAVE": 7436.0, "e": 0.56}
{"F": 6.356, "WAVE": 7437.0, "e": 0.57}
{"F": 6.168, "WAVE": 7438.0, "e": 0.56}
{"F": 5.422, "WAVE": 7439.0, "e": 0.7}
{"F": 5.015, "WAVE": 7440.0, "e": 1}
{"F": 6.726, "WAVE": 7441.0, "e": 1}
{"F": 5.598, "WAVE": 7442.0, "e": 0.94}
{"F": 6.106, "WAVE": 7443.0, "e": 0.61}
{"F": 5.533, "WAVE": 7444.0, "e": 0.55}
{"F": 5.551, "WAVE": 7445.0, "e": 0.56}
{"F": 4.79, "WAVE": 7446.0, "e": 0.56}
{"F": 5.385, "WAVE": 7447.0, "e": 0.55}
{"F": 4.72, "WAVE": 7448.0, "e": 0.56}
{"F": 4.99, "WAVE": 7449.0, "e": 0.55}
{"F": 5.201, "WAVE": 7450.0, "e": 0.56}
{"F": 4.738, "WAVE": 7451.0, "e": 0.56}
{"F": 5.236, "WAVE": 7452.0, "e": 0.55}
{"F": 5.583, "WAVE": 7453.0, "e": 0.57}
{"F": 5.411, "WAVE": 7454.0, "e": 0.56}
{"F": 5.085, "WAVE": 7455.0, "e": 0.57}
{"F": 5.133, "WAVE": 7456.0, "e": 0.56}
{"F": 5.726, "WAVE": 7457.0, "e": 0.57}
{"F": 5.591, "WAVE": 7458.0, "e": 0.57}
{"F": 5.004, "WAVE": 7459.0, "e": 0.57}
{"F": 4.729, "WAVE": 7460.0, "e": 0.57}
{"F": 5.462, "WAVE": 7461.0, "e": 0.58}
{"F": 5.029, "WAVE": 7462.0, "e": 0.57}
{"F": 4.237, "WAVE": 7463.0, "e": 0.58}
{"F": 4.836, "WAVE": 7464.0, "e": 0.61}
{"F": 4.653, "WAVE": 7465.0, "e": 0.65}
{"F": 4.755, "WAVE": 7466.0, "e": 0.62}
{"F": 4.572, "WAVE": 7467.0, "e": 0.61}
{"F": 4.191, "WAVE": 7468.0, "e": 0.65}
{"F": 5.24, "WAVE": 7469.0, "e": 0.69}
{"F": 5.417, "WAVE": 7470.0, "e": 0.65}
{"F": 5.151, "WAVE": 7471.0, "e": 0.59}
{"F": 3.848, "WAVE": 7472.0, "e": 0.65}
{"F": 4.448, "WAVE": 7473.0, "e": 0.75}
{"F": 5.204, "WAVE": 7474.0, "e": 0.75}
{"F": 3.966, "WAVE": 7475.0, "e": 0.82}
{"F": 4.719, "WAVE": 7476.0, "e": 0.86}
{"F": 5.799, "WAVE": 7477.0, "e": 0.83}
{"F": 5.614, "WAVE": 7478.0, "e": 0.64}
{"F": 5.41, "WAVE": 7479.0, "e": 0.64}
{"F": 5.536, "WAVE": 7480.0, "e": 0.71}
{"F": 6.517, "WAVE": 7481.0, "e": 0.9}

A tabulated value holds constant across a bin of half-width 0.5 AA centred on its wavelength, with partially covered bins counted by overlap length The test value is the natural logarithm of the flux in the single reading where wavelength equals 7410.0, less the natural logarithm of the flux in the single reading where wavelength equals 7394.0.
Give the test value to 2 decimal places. 0.11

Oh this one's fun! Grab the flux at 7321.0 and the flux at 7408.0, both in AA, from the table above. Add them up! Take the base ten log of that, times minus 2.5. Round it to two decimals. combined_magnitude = -2.54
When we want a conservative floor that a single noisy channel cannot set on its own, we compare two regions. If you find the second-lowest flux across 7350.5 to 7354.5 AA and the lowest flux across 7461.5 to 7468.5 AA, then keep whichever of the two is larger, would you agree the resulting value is 4.75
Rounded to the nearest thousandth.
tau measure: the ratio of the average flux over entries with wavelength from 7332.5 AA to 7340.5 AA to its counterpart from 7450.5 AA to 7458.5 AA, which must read 0.987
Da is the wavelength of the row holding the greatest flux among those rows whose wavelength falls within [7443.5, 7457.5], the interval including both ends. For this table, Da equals 7457.0 AA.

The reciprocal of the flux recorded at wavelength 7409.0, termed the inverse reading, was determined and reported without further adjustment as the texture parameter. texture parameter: 0.19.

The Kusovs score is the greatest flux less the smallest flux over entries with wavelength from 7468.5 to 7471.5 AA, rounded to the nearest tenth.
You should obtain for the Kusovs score 0.3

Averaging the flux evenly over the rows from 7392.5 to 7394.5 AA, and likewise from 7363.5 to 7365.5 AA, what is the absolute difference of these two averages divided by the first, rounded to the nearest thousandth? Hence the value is 0.149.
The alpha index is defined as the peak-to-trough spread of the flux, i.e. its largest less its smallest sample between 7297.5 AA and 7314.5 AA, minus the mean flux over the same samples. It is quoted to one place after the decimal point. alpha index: -2.4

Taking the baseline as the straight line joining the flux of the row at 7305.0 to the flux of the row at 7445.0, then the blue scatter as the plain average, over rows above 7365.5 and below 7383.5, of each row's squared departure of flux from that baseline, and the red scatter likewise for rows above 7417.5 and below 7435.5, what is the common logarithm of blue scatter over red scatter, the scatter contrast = 1.0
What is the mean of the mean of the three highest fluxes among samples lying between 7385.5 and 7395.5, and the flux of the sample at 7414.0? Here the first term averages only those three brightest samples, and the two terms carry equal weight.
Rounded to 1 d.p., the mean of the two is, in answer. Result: 5.7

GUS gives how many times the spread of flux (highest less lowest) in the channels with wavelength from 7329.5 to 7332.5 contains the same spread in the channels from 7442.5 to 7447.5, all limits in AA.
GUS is 2.28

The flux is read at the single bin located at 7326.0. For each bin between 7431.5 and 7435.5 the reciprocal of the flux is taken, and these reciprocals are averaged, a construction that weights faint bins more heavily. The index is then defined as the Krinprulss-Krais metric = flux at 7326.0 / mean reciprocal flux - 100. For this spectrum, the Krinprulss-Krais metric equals -69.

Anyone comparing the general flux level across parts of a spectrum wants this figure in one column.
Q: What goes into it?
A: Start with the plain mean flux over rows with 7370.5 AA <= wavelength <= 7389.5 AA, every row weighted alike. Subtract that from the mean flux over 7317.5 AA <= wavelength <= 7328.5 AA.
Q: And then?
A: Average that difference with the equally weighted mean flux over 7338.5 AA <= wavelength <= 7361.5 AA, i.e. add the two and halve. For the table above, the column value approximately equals 2.50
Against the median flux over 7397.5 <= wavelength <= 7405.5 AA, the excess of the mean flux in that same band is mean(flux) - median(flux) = 0.32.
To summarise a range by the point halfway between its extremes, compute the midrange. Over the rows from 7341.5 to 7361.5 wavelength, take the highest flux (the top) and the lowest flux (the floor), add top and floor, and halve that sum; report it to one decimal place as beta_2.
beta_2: 5.9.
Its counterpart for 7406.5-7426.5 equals 5.4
